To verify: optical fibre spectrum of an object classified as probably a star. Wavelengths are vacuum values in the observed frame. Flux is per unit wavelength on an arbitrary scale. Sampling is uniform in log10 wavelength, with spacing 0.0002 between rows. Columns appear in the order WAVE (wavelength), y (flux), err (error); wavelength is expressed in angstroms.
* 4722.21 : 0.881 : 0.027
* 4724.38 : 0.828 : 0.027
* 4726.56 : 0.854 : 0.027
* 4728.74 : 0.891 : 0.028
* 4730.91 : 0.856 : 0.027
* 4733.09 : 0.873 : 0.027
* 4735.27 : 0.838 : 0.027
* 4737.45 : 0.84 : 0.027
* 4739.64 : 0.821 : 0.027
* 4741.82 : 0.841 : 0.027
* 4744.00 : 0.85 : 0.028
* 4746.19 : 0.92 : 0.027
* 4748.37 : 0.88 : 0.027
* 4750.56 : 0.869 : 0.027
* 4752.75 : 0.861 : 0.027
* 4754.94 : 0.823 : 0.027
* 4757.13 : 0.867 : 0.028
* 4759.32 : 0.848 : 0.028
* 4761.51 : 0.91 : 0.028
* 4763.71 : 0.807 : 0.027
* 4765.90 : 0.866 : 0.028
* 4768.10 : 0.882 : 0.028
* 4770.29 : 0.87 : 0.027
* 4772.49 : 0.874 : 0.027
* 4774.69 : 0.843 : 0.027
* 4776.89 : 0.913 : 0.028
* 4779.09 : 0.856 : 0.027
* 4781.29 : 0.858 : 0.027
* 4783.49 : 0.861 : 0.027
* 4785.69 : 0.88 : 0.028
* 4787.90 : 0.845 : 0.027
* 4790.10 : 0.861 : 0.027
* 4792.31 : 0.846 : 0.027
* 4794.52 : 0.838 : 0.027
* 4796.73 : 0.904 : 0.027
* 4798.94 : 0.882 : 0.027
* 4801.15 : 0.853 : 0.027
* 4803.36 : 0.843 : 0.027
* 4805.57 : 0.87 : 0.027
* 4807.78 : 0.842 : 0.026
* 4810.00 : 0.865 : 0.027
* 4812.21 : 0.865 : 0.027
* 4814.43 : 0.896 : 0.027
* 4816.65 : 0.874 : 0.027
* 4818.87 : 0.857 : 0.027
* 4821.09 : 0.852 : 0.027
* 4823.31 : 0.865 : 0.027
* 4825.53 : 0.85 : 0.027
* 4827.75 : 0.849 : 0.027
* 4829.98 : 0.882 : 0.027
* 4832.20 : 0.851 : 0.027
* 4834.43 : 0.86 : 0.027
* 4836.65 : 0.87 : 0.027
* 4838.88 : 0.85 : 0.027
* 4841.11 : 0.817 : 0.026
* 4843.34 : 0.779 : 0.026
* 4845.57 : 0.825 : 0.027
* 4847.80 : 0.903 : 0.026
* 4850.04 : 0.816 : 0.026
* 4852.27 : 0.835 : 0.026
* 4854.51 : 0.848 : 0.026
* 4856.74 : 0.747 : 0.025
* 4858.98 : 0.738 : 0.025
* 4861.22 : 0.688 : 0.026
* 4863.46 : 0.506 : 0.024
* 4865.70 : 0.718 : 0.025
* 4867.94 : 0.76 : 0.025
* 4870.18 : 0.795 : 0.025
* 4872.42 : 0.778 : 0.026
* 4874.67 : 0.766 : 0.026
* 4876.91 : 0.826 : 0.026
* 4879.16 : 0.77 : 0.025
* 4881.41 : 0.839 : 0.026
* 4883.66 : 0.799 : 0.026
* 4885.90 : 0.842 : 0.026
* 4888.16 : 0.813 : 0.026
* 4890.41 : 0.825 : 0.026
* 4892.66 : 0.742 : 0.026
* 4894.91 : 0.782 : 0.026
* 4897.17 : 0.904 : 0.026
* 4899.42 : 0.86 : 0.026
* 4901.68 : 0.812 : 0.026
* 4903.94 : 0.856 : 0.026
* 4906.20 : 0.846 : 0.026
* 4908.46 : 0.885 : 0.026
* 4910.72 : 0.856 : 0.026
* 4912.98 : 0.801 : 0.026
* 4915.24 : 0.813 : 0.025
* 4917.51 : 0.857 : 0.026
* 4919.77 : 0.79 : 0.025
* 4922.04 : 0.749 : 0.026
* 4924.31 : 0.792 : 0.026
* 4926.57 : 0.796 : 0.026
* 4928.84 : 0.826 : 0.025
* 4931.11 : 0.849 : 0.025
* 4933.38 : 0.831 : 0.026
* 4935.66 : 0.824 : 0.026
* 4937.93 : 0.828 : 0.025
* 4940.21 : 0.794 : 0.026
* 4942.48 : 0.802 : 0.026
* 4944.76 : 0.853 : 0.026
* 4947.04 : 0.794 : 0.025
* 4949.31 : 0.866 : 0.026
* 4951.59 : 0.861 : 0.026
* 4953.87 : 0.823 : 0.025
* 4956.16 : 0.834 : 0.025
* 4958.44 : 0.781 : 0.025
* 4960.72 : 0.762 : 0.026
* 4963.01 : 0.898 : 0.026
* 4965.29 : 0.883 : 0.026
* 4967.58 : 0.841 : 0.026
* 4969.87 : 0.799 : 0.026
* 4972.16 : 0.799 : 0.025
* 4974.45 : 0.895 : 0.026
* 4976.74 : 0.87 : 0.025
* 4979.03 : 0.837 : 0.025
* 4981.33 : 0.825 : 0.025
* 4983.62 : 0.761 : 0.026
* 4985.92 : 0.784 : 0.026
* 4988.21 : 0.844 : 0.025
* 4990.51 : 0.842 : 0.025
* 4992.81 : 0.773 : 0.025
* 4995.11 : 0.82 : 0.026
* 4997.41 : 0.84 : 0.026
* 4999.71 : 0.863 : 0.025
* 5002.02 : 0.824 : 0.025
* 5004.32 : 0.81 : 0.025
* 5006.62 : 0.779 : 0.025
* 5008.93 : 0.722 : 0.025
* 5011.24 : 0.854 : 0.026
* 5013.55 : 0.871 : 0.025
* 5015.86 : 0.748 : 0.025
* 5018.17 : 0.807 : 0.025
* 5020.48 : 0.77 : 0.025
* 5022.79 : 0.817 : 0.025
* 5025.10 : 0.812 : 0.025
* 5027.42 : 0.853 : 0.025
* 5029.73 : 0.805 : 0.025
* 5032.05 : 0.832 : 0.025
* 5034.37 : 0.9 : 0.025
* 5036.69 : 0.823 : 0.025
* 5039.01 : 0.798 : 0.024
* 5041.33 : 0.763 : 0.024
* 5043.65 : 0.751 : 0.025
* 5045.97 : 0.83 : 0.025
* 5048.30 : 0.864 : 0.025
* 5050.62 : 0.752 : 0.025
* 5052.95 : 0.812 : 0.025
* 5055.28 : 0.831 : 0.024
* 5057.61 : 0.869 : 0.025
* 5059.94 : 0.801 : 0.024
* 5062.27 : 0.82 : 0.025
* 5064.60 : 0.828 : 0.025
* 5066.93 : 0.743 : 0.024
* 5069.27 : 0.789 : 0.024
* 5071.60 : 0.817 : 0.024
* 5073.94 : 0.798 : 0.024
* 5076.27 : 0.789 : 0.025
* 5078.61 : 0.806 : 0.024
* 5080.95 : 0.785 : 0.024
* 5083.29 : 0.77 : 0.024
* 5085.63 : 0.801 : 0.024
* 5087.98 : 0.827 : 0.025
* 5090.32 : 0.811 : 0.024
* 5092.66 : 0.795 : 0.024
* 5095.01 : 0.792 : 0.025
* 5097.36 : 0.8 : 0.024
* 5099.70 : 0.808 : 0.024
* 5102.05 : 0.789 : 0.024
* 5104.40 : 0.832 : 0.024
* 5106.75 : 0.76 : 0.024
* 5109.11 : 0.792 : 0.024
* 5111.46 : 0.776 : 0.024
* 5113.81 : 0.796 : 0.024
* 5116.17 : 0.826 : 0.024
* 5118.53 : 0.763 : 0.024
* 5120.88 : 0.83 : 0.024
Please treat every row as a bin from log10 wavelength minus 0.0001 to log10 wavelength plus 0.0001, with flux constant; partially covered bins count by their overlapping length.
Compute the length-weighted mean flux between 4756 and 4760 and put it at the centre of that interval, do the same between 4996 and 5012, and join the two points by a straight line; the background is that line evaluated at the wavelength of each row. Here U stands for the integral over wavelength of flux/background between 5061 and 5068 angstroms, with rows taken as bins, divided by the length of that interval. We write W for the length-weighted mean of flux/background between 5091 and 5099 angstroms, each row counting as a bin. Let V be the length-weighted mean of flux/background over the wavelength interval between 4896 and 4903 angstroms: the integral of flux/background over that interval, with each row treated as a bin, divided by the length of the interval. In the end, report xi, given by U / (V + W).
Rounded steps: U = 1.00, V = 1.03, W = 1.004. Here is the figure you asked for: 0.490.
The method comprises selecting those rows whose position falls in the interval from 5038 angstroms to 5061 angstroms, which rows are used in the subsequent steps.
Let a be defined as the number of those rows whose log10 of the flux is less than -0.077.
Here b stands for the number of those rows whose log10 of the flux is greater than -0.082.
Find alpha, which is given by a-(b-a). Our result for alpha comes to 12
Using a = 8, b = 4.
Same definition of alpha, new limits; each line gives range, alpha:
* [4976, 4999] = 7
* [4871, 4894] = 14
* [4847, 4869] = 13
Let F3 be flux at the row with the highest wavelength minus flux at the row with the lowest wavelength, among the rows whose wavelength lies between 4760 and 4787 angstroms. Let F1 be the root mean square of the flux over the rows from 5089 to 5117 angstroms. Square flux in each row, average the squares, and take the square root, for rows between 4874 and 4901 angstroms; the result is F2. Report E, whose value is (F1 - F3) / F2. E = 1.02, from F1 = 0.798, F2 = 0.815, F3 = -0.030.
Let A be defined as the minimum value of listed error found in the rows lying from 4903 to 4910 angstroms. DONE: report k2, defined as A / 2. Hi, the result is 0.0130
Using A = 0.0260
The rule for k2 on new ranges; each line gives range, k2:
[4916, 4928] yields 0.0125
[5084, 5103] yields 0.0120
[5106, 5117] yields 0.0120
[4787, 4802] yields 0.0135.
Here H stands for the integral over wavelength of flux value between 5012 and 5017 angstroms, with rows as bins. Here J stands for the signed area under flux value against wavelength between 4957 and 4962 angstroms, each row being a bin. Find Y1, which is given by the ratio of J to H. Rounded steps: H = 4.1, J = 3.89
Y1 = 0.96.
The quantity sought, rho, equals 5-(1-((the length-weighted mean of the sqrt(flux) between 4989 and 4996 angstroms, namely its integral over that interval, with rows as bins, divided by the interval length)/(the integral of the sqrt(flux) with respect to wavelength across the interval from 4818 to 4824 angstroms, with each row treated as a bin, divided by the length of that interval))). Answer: 4.97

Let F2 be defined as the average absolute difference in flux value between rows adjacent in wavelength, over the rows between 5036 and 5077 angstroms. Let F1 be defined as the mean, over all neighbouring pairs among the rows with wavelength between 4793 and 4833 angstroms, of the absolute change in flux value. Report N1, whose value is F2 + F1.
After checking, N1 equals 0.063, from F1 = 0.022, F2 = 0.041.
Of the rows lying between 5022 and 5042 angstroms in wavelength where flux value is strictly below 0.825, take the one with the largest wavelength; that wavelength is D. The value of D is 5041.33 angstroms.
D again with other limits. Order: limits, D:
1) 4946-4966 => 4960.72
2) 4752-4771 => 4763.71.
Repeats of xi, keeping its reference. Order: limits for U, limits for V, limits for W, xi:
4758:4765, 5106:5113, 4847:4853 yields 0.501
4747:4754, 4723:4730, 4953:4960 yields 0.512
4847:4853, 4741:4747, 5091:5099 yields 0.502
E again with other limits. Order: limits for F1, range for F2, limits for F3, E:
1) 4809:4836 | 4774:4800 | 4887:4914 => 1.01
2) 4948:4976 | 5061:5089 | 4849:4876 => 1.11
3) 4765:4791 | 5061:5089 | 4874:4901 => 0.97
